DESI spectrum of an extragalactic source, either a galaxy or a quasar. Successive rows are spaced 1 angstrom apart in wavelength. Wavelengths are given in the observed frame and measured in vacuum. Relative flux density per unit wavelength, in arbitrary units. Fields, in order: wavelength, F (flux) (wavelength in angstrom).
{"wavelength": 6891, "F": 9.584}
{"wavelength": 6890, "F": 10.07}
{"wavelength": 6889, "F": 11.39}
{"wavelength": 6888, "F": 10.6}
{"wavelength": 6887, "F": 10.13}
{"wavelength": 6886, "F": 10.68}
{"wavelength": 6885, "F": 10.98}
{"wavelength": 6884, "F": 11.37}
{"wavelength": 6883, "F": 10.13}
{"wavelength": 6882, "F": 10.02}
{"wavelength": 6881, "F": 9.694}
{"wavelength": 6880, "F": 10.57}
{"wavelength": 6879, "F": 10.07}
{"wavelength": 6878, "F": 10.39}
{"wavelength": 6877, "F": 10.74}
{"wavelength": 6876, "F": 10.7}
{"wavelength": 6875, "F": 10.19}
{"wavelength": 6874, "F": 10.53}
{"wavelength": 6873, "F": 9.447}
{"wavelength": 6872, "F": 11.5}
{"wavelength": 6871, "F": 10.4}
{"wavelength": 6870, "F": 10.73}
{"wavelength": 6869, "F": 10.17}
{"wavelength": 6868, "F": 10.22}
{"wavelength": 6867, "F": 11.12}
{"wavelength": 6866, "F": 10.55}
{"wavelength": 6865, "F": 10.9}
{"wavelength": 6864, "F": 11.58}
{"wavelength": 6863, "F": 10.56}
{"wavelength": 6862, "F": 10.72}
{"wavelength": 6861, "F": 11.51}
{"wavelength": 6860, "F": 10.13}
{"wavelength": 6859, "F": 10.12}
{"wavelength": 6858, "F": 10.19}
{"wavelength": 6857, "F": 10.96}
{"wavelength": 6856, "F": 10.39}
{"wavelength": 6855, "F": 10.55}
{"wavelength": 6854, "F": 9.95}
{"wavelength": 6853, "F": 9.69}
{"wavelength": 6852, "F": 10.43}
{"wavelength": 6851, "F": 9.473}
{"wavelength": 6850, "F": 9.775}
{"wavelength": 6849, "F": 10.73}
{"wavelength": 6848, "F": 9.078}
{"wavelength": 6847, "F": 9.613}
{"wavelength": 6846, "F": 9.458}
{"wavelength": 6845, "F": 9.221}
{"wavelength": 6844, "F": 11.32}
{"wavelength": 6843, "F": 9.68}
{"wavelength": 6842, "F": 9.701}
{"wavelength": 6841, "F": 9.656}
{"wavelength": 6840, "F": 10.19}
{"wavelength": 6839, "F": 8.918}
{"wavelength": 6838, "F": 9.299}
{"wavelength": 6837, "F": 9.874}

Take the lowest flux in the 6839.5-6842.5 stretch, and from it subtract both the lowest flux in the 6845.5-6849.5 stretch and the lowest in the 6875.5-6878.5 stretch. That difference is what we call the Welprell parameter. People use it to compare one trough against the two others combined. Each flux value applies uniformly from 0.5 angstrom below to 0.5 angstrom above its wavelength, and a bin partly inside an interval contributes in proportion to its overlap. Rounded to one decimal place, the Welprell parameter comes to -9.8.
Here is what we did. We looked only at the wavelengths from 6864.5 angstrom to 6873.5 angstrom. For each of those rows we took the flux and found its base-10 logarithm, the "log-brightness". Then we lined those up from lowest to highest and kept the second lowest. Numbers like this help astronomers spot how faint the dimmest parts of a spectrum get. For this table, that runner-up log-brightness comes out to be 1.01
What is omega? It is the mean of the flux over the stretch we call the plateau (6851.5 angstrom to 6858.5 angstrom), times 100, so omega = 1031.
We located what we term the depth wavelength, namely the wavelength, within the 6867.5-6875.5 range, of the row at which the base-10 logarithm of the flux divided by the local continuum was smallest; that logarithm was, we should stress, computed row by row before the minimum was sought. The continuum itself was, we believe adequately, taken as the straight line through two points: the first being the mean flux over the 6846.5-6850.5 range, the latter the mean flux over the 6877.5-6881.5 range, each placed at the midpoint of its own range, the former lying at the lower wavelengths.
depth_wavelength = 6873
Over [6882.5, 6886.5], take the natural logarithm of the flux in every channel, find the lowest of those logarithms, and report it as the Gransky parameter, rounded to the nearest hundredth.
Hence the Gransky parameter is 2.32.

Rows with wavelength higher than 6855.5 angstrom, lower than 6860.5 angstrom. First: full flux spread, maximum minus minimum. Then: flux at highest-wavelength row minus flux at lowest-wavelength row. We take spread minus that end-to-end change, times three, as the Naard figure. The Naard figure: 3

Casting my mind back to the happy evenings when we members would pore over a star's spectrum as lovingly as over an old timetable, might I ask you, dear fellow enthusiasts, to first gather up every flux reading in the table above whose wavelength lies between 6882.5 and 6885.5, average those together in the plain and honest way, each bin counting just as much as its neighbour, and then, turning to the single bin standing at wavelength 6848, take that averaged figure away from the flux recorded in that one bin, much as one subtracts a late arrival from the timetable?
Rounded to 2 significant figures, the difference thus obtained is -1.7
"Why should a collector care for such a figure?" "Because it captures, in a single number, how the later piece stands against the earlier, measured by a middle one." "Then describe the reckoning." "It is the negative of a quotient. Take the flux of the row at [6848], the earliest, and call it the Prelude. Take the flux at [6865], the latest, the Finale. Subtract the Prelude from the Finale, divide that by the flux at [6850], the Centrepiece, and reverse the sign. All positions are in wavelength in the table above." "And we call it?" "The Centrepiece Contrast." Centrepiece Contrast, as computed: -0.19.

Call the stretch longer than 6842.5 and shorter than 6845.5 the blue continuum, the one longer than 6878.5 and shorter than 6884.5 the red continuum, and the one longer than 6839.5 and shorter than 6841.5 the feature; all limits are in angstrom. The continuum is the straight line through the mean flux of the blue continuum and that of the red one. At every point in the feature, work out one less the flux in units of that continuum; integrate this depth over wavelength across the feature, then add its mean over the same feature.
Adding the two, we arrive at 0.0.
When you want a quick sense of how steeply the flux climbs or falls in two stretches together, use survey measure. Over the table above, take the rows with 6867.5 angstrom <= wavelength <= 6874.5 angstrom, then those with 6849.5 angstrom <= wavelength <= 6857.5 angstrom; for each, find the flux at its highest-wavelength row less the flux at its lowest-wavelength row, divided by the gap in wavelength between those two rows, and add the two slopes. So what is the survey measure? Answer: 0.2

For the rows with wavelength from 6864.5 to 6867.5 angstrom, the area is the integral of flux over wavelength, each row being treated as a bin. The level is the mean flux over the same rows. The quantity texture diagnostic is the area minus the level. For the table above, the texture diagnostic 21.7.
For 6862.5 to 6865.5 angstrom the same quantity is 22.0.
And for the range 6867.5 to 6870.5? 20.7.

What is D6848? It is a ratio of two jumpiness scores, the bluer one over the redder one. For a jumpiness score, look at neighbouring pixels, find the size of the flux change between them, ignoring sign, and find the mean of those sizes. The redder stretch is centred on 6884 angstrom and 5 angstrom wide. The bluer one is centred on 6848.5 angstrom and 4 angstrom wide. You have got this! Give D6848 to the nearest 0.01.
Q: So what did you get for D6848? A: 2.05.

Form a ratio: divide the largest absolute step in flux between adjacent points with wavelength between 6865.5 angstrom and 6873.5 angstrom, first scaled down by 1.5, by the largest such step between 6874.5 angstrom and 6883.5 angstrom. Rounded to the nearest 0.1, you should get 1.6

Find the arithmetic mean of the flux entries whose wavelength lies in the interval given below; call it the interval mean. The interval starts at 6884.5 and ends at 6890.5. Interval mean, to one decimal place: 10.6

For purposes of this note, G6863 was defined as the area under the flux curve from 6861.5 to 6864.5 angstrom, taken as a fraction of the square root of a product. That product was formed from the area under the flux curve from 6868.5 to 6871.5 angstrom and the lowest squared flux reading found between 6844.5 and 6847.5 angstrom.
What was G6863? 0.637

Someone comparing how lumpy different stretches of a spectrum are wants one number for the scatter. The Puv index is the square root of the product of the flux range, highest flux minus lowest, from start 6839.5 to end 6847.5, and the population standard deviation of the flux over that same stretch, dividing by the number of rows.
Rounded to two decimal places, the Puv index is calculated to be 1.13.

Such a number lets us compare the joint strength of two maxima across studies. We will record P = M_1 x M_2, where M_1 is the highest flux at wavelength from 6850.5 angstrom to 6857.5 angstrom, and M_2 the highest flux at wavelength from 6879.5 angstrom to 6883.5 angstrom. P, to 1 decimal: 115.8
